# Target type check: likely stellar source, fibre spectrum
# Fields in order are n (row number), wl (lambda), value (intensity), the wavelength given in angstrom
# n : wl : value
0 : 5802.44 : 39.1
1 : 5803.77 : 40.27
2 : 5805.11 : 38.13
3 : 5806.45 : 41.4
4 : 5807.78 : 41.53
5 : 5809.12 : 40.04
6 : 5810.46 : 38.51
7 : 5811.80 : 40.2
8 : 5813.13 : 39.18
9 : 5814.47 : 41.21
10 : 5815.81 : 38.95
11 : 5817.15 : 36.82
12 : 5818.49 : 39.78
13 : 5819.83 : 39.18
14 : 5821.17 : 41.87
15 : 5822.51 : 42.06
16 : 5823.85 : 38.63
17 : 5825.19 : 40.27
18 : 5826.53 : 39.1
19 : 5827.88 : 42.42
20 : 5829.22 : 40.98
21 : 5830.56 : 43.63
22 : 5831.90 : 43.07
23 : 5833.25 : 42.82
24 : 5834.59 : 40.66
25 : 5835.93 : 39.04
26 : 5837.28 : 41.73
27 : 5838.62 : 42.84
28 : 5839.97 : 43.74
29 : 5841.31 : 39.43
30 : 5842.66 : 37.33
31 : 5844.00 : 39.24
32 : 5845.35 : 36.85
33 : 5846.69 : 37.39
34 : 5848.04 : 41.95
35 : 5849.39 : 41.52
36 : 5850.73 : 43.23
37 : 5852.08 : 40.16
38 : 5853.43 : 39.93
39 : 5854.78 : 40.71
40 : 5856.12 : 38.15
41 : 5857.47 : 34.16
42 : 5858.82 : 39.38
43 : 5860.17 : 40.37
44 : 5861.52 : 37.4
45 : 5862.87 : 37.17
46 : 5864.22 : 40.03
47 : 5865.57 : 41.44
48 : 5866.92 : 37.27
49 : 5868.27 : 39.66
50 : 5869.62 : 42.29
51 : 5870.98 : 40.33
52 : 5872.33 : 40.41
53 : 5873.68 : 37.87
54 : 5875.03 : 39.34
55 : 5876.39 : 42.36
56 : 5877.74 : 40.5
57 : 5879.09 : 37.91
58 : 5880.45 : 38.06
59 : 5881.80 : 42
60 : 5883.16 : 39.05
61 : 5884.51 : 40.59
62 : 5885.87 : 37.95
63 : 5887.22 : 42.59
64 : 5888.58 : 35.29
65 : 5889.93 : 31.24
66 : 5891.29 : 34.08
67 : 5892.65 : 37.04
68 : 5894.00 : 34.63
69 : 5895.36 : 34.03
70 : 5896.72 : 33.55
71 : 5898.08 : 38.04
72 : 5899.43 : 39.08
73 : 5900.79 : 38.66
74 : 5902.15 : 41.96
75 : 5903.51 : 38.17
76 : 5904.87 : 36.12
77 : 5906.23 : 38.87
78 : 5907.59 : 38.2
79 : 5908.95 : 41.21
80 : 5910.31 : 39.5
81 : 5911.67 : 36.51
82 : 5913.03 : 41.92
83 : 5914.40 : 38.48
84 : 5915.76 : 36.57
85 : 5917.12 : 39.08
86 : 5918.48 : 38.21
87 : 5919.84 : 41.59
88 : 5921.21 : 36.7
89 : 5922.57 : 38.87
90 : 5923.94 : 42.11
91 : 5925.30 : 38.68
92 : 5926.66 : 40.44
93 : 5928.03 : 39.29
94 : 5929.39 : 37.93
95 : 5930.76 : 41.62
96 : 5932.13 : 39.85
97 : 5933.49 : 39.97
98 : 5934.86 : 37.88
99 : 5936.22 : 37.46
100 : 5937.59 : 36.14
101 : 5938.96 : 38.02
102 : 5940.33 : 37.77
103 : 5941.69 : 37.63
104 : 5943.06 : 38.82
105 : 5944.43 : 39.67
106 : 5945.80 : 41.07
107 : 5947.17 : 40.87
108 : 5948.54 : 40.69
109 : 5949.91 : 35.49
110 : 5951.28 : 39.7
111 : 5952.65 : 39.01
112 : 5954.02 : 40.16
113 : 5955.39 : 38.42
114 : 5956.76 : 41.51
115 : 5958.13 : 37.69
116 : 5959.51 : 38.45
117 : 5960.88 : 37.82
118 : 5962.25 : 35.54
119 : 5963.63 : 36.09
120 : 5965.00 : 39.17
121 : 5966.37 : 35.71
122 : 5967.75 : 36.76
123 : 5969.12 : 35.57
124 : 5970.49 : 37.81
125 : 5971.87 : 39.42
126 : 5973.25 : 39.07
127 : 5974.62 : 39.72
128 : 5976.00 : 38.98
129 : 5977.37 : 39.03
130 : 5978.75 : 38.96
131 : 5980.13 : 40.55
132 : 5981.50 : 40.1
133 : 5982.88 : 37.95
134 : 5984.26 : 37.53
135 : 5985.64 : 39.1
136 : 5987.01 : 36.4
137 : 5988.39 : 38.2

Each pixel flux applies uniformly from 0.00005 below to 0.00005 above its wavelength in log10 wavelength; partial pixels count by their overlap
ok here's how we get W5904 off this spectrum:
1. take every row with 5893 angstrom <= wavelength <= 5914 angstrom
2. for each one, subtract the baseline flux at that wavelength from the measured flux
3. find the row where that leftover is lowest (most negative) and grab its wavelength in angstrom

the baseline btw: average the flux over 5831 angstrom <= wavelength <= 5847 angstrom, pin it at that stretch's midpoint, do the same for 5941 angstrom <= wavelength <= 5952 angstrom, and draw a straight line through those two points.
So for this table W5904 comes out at 5896.72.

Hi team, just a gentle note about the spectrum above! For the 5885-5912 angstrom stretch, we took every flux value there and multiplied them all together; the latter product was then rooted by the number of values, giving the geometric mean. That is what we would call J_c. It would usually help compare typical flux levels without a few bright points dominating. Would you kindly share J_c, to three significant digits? 37.2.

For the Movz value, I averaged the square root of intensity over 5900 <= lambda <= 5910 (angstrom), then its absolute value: 6.25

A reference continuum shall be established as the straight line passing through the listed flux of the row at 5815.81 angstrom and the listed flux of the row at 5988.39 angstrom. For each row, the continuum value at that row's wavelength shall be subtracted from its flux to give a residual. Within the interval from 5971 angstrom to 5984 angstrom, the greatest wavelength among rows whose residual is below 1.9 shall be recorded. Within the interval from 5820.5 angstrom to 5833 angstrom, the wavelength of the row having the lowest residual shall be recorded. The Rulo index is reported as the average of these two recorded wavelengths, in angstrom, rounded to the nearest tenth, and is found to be 5903.4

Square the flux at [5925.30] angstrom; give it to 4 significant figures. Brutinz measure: 1496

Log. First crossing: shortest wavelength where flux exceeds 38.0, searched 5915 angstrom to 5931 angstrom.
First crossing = 5917.12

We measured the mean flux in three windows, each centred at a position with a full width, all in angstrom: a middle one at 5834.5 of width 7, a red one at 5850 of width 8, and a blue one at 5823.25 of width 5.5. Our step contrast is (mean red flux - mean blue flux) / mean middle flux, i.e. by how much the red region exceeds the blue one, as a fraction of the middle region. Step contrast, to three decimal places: 0.000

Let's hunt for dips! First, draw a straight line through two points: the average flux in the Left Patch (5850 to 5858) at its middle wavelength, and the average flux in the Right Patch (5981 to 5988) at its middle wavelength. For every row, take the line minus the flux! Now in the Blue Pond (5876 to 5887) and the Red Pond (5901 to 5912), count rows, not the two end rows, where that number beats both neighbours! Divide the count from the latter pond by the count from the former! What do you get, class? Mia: 1.0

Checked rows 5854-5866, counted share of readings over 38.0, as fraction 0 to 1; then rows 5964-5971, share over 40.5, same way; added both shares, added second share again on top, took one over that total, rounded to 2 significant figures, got 1.5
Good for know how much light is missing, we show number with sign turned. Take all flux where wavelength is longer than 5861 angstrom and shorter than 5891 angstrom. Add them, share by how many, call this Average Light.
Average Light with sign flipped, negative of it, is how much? -39.1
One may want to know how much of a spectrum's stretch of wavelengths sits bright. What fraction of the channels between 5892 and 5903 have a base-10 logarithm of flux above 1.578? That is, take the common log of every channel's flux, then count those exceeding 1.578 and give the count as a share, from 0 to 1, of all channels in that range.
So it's 0.50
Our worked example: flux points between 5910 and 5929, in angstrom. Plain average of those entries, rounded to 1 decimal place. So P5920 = 39.1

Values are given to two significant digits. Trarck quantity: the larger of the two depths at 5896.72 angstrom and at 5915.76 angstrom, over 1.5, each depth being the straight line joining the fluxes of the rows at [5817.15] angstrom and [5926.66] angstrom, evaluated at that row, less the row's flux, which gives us 3.9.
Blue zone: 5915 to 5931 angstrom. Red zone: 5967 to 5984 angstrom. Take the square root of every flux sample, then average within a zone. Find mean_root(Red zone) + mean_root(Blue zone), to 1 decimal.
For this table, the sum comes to 12.5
